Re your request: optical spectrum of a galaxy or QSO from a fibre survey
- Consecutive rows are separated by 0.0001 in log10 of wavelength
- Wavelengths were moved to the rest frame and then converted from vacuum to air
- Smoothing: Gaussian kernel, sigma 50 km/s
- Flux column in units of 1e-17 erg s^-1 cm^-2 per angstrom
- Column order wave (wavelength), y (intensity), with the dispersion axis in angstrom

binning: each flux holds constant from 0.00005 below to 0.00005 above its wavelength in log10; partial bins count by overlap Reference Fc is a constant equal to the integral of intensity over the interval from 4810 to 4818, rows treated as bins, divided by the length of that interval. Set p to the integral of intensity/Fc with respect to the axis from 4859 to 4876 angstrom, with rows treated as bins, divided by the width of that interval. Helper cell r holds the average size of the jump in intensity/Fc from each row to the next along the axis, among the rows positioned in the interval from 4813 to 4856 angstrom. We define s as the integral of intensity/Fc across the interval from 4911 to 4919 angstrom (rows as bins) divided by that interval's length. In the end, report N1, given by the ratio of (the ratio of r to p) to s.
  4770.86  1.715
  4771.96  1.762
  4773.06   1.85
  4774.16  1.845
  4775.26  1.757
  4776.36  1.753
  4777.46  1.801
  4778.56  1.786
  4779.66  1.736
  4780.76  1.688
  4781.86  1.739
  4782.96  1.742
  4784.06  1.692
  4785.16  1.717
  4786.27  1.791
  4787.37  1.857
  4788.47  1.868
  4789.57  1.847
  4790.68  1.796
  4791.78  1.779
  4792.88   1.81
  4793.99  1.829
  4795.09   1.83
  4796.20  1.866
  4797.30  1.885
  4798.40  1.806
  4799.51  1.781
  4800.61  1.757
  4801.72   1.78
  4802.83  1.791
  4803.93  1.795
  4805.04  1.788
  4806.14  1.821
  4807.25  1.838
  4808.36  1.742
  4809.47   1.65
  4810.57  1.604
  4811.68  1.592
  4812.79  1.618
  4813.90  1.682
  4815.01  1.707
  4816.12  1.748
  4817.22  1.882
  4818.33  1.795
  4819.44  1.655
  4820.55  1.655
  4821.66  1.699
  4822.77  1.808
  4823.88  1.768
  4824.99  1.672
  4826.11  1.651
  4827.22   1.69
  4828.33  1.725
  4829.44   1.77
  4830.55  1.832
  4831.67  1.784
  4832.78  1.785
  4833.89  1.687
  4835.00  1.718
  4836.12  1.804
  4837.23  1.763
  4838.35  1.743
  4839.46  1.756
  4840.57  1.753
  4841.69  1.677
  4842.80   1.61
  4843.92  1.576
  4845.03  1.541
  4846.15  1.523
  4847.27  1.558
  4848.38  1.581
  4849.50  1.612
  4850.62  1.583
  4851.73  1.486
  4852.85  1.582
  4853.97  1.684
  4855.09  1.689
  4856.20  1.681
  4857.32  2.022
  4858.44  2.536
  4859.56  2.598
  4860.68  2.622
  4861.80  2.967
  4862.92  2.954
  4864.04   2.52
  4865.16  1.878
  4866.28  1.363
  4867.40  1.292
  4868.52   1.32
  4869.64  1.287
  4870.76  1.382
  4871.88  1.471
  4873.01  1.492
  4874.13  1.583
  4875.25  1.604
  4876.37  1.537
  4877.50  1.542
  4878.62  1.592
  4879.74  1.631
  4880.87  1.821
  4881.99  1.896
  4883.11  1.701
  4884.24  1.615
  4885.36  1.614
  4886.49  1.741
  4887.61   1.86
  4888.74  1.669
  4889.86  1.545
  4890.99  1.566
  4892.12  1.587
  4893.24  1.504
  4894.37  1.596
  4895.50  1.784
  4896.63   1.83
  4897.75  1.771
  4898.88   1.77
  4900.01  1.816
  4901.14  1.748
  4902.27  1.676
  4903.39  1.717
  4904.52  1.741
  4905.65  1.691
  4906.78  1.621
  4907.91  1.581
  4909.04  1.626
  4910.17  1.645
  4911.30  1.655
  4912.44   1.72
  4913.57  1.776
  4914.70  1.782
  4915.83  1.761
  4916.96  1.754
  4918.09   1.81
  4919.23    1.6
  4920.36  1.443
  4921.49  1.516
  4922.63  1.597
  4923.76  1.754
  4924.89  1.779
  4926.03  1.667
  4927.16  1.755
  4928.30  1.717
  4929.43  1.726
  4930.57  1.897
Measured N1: 0.027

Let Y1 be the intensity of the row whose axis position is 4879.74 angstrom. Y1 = 1.631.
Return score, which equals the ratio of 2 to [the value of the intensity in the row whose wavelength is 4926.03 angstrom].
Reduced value 1.20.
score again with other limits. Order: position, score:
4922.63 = 1.25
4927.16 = 1.14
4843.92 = 1.27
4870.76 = 1.45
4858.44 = 0.79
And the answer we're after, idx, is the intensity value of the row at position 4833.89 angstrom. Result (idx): 1.687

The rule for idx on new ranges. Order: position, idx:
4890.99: 1.566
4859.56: 2.598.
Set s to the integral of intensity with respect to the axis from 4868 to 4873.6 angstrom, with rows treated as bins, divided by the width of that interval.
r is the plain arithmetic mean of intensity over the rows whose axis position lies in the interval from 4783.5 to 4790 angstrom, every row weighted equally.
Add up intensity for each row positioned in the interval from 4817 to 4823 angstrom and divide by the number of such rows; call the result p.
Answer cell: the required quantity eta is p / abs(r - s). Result 4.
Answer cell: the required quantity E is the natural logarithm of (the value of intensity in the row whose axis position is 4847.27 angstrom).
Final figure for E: 0.44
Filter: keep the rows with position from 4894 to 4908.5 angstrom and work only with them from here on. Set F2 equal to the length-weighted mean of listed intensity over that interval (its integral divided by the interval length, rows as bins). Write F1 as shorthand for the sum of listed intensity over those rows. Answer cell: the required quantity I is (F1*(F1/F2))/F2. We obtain 169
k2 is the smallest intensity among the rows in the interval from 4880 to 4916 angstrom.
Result 1.504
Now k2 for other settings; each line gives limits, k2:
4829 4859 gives 1.486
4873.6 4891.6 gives 1.537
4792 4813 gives 1.592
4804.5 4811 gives 1.604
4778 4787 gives 1.688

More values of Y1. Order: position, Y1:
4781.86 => 1.739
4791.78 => 1.779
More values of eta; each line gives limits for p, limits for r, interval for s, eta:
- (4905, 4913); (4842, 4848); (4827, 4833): 8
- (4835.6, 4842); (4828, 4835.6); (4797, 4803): 45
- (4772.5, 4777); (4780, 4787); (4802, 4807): 25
